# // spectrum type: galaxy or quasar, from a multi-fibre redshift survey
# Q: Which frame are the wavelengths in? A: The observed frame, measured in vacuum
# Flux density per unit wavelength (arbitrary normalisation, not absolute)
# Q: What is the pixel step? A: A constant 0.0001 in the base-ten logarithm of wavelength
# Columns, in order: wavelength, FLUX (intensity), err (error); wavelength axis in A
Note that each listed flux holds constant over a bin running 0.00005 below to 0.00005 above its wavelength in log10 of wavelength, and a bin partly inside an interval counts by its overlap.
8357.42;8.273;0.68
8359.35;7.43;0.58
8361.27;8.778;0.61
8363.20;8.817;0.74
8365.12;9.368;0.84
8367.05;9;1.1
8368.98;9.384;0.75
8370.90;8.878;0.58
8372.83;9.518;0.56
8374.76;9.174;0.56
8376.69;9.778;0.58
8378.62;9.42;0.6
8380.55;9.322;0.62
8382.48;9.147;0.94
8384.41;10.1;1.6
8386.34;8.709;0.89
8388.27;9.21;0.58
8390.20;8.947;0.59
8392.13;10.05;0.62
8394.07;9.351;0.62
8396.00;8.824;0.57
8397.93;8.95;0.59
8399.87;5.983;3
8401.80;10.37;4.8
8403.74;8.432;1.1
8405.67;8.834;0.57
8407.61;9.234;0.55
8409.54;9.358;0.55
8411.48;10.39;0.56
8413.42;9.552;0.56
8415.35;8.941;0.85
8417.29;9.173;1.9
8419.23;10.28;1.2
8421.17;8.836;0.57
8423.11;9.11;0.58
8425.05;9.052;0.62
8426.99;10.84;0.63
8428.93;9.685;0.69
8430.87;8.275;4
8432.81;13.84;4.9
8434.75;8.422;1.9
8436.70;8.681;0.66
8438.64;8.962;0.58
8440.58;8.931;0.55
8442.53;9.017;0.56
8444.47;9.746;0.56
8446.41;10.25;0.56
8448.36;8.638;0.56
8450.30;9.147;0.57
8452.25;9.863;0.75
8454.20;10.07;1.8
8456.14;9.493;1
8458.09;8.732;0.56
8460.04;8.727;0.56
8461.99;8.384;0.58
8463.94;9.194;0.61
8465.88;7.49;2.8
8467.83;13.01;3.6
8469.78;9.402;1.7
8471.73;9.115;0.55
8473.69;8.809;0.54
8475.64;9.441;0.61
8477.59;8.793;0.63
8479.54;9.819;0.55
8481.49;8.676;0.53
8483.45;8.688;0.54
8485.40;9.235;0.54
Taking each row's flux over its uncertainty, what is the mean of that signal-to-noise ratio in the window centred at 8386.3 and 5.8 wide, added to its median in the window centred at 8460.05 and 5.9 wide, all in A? 26.2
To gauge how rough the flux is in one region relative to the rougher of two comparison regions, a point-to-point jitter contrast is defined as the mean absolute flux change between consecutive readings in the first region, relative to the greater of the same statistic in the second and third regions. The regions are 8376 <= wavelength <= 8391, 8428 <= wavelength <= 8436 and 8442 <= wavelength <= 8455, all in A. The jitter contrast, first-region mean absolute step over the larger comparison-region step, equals 0.13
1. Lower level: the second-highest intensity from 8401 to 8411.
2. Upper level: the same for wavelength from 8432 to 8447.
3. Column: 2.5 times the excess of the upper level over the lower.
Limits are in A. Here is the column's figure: 2.2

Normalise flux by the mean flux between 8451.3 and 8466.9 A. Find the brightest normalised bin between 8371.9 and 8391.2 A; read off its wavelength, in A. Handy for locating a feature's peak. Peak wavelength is 8384.41 A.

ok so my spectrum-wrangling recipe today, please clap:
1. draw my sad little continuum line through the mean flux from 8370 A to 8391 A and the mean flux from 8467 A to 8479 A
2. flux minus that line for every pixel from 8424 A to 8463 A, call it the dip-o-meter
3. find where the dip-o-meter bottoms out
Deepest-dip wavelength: 8461.99 A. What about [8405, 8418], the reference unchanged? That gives 8405.67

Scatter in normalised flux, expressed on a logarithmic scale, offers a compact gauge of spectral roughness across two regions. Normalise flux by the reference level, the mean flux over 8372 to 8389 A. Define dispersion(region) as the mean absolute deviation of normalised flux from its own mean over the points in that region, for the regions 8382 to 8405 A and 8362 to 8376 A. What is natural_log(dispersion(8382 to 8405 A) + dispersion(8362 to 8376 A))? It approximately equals -2.32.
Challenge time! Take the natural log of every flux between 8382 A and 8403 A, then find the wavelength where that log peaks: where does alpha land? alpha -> 8401.80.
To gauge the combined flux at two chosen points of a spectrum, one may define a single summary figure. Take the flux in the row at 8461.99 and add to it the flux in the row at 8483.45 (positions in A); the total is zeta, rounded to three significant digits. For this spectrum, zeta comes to 17.1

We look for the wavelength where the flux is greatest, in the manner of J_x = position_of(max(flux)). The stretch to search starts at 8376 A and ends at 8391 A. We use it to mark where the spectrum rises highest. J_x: 8384.41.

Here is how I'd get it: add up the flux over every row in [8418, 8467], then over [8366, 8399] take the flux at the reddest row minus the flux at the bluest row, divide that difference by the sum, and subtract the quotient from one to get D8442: 1.00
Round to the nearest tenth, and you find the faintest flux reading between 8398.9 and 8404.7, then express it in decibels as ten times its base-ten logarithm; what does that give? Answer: 7.8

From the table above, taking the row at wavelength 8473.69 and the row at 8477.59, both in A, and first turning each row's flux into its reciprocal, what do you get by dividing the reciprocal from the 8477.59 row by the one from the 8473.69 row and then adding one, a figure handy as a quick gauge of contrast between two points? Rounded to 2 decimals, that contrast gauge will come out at 2.00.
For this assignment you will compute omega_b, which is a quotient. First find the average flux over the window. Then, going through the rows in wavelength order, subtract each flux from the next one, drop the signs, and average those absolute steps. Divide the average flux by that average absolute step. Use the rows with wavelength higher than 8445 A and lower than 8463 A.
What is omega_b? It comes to 16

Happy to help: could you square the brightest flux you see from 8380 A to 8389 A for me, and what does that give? 102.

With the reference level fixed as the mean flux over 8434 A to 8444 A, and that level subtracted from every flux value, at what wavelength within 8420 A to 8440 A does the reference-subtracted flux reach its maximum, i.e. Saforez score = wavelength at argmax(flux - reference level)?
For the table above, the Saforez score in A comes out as 8432.81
